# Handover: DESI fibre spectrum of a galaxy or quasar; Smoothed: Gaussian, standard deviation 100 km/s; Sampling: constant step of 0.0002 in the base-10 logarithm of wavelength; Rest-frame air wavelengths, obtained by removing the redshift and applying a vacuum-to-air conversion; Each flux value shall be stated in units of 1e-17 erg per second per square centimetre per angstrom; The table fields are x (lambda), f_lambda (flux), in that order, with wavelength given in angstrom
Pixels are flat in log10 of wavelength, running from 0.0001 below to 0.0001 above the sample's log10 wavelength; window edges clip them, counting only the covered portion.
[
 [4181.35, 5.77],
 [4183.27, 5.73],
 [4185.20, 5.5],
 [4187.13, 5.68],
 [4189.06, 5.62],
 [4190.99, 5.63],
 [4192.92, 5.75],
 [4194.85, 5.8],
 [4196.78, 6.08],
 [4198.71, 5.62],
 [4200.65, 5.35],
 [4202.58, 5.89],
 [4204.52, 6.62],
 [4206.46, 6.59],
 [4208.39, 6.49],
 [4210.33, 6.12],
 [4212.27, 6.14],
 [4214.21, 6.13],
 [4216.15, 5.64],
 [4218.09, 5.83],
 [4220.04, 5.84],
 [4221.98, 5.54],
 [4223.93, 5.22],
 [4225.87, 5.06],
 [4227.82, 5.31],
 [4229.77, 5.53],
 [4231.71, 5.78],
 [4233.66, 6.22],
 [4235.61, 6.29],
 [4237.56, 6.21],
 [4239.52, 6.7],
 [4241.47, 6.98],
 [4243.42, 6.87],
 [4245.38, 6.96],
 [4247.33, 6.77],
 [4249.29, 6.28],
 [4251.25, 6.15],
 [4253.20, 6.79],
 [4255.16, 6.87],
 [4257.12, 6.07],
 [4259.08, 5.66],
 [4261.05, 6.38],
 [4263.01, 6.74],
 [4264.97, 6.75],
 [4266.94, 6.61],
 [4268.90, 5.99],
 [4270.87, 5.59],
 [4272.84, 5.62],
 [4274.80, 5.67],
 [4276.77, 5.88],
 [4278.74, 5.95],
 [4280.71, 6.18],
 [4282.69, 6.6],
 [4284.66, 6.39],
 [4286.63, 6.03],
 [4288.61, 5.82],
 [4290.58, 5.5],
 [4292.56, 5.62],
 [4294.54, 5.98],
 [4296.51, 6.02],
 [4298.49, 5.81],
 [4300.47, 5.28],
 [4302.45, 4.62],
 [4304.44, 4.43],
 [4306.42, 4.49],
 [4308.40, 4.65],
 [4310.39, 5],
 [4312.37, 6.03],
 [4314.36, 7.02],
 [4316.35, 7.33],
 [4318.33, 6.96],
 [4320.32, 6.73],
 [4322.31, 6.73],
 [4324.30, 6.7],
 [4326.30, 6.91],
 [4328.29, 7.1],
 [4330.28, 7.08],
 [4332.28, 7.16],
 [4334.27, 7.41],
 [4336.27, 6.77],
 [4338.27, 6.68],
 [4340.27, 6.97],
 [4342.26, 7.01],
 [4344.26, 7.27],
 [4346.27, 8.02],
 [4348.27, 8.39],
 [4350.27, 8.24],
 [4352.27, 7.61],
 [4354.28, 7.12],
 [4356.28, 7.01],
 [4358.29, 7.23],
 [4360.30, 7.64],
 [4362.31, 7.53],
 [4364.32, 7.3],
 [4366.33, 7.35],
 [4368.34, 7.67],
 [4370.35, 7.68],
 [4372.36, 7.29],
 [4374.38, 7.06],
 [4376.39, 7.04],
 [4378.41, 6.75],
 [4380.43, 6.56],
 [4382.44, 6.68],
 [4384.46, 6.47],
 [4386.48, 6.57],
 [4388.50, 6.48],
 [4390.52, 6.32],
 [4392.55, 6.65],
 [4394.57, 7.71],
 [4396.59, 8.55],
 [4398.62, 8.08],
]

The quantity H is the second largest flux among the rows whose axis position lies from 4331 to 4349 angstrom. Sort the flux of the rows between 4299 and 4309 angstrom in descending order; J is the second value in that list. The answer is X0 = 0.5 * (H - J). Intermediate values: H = 8.02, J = 4.65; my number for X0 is 1.7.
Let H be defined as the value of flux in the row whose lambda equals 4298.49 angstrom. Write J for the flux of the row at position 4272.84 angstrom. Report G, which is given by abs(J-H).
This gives 0.2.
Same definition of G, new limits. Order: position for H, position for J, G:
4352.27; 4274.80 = 1.9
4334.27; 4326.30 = 0.5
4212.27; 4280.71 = 0.0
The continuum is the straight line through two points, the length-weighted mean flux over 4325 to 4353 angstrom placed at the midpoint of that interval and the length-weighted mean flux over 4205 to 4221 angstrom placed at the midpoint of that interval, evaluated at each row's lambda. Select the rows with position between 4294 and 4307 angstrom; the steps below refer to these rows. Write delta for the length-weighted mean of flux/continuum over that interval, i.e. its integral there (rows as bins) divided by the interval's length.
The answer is 0.75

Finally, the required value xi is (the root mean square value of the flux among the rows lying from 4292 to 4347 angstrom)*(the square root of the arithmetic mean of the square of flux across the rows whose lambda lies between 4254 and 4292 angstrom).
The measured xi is 39.4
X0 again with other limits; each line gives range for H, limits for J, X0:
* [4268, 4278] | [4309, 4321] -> -0.6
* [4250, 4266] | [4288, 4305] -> 0.4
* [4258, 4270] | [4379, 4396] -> 0.0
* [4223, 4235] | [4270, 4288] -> -0.3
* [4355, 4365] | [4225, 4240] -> 0.6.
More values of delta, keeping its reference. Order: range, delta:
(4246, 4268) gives 0.99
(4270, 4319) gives 0.84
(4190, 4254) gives 0.98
